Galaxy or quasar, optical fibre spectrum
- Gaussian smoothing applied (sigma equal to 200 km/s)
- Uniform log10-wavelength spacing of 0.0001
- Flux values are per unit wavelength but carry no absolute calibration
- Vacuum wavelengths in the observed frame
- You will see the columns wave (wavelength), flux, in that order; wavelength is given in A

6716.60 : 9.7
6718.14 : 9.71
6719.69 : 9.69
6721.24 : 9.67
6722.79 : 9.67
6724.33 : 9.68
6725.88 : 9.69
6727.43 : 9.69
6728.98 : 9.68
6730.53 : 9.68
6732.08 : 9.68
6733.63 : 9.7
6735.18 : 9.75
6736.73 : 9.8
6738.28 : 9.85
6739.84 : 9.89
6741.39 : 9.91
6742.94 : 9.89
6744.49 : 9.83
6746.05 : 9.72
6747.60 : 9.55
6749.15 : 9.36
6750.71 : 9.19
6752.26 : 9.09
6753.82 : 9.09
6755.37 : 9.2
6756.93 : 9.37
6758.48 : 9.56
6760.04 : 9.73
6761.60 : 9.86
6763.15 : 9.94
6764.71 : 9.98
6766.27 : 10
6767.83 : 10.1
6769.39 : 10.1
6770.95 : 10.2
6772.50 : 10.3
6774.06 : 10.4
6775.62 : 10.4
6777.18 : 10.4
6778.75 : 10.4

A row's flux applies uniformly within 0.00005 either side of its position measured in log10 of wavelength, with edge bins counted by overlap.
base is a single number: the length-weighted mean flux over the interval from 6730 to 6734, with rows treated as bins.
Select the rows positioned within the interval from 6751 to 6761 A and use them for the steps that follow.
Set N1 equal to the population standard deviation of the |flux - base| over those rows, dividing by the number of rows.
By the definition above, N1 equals 0.218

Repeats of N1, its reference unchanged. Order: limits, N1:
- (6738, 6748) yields 0.059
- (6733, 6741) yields 0.068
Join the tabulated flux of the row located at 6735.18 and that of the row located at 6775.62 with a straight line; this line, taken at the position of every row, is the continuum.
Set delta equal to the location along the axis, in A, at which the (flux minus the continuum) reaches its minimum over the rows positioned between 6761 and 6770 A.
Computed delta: 6761.60 A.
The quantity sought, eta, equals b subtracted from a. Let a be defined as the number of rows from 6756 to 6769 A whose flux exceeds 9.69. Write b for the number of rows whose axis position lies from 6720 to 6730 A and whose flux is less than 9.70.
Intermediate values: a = 6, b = 6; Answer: 0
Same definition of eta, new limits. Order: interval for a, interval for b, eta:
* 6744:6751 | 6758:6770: 1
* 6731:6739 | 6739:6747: 4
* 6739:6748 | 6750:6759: -1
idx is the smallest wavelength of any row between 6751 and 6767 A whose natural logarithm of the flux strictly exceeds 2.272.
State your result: 6760.04 A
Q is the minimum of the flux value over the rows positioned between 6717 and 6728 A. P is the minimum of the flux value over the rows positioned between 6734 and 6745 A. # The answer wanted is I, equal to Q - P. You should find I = -0.1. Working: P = 9.75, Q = 9.67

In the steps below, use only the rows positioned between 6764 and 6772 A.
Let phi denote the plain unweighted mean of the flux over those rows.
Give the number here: 10.1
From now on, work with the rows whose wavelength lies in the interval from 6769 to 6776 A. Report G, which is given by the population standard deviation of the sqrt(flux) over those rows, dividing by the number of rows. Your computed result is 0.018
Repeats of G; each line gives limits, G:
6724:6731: 0.001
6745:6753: 0.038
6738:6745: 0.005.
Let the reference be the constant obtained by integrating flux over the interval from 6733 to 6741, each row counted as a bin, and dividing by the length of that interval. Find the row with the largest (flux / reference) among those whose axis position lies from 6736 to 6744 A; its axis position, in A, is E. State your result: 6741.39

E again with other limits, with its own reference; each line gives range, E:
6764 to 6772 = 6770.95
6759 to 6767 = 6766.27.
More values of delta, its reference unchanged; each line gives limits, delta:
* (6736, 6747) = 6746.05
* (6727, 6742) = 6733.63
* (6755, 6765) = 6755.37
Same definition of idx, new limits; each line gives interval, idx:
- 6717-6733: 6718.14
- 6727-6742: 6733.63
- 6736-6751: 6736.73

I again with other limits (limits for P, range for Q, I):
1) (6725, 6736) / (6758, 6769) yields -0.1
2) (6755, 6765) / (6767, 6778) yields 0.9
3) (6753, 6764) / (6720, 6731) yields 0.6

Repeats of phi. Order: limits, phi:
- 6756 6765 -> 9.7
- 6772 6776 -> 10.4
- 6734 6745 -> 9.8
